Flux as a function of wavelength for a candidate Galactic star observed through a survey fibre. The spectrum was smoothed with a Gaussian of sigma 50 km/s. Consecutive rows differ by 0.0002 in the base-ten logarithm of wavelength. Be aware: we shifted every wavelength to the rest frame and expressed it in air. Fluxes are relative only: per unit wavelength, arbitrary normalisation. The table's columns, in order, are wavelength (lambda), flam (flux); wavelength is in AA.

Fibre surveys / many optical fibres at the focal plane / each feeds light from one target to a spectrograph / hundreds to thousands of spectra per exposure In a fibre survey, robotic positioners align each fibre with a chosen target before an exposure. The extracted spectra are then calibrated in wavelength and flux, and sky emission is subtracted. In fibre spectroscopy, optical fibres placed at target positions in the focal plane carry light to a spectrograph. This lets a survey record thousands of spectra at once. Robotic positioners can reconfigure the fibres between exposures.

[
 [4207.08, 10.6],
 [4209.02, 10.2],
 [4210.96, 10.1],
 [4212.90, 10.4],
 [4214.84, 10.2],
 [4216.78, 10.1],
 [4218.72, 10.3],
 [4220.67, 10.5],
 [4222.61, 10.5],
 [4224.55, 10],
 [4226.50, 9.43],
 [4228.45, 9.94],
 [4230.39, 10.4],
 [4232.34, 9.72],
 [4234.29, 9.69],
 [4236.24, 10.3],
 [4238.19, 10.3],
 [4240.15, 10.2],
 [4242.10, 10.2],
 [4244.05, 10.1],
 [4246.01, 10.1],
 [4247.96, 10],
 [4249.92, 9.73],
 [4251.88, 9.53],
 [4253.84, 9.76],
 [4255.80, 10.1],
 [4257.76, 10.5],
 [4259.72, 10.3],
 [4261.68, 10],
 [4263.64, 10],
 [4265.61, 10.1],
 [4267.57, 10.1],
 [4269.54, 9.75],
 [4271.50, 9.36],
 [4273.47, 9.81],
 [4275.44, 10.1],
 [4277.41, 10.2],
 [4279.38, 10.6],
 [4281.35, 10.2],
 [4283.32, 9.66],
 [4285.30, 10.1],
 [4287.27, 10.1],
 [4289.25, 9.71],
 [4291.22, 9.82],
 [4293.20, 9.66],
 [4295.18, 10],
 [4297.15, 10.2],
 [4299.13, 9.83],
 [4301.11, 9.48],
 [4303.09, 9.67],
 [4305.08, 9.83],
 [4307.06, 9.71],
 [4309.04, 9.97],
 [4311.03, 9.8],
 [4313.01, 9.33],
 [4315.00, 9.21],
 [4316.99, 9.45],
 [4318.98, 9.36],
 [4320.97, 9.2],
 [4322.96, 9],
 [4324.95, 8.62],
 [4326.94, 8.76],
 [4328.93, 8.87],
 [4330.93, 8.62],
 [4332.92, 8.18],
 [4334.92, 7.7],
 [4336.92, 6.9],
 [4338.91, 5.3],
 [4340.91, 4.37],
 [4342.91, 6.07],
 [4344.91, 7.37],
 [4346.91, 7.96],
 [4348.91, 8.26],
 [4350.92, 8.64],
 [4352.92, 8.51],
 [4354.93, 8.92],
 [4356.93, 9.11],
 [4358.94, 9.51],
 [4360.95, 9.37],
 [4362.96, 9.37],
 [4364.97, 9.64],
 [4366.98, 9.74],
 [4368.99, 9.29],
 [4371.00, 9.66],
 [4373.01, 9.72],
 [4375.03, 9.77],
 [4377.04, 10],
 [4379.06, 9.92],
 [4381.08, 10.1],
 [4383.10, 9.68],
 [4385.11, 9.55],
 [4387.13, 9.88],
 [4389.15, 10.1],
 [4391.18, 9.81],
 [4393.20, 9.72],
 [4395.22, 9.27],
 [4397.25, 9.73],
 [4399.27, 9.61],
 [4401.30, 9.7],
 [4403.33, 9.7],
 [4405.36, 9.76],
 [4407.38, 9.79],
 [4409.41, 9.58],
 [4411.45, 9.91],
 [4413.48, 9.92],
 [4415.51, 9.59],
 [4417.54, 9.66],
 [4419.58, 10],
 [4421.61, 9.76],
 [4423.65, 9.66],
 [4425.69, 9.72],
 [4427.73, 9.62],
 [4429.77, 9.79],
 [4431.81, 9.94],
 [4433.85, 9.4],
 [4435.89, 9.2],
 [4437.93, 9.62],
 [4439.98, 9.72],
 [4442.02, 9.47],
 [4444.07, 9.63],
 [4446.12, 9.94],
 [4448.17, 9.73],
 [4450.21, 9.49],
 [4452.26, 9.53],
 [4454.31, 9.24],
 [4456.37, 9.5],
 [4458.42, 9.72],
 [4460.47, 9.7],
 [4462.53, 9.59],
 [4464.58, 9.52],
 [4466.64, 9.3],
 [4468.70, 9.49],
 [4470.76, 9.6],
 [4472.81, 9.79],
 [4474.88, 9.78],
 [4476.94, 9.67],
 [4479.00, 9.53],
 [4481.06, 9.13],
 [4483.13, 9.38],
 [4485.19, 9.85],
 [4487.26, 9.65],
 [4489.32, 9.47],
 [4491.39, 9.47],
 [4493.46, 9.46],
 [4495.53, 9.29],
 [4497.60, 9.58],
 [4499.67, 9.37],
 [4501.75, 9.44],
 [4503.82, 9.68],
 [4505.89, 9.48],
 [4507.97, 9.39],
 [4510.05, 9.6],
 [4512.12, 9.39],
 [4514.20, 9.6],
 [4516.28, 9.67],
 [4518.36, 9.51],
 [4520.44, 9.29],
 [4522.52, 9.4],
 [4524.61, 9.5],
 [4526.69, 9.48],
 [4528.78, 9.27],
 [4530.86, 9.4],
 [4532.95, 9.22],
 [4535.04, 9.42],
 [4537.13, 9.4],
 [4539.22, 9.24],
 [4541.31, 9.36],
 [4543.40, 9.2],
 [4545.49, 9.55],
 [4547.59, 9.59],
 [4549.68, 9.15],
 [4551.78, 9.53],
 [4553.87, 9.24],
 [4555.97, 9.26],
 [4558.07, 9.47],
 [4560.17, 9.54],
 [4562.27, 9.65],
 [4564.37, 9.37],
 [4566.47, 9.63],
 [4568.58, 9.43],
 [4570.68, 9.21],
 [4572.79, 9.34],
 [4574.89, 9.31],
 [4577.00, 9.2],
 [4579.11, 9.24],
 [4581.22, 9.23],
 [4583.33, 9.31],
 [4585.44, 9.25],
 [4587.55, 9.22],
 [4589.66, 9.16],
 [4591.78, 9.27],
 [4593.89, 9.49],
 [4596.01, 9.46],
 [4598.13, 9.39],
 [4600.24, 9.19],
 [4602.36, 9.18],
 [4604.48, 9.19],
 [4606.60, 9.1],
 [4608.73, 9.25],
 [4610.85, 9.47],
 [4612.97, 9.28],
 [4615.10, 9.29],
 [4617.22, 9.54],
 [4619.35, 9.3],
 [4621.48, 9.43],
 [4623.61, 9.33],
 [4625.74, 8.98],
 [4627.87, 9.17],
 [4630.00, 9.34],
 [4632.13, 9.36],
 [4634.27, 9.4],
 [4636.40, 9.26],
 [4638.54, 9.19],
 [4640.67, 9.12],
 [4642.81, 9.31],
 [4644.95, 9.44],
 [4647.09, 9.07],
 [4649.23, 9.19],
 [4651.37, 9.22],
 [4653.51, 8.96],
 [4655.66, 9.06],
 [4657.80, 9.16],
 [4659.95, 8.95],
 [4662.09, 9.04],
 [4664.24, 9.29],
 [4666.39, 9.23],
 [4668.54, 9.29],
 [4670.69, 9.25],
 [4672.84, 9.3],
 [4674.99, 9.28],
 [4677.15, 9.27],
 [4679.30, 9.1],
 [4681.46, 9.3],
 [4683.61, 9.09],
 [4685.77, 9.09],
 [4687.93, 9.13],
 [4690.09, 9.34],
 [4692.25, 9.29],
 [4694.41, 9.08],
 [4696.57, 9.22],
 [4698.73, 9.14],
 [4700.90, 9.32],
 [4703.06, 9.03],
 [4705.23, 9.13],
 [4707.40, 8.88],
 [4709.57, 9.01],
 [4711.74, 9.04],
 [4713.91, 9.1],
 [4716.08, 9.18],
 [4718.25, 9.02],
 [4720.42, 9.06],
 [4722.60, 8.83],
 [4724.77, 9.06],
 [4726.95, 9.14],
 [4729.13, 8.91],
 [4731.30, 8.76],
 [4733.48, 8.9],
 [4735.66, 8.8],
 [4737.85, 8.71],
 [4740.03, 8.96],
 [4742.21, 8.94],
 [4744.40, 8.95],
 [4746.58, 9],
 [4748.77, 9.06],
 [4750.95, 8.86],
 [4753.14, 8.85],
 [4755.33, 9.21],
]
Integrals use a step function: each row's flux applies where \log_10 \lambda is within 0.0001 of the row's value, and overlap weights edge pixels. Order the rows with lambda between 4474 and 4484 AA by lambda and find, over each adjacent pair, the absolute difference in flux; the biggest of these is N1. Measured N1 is 0.40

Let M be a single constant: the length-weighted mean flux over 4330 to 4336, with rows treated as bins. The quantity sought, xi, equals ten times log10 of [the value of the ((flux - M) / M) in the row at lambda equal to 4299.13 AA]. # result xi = -6.8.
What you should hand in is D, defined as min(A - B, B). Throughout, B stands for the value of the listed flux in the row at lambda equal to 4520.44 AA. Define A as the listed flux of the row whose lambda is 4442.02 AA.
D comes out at 0.2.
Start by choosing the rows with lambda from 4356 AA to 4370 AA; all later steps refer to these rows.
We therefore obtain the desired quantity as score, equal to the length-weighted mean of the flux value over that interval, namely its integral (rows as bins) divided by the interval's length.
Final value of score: 9.43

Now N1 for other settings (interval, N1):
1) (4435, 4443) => 0.42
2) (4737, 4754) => 0.25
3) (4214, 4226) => 0.50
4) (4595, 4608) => 0.20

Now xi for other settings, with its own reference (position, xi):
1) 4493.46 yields -7.9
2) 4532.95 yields -8.8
